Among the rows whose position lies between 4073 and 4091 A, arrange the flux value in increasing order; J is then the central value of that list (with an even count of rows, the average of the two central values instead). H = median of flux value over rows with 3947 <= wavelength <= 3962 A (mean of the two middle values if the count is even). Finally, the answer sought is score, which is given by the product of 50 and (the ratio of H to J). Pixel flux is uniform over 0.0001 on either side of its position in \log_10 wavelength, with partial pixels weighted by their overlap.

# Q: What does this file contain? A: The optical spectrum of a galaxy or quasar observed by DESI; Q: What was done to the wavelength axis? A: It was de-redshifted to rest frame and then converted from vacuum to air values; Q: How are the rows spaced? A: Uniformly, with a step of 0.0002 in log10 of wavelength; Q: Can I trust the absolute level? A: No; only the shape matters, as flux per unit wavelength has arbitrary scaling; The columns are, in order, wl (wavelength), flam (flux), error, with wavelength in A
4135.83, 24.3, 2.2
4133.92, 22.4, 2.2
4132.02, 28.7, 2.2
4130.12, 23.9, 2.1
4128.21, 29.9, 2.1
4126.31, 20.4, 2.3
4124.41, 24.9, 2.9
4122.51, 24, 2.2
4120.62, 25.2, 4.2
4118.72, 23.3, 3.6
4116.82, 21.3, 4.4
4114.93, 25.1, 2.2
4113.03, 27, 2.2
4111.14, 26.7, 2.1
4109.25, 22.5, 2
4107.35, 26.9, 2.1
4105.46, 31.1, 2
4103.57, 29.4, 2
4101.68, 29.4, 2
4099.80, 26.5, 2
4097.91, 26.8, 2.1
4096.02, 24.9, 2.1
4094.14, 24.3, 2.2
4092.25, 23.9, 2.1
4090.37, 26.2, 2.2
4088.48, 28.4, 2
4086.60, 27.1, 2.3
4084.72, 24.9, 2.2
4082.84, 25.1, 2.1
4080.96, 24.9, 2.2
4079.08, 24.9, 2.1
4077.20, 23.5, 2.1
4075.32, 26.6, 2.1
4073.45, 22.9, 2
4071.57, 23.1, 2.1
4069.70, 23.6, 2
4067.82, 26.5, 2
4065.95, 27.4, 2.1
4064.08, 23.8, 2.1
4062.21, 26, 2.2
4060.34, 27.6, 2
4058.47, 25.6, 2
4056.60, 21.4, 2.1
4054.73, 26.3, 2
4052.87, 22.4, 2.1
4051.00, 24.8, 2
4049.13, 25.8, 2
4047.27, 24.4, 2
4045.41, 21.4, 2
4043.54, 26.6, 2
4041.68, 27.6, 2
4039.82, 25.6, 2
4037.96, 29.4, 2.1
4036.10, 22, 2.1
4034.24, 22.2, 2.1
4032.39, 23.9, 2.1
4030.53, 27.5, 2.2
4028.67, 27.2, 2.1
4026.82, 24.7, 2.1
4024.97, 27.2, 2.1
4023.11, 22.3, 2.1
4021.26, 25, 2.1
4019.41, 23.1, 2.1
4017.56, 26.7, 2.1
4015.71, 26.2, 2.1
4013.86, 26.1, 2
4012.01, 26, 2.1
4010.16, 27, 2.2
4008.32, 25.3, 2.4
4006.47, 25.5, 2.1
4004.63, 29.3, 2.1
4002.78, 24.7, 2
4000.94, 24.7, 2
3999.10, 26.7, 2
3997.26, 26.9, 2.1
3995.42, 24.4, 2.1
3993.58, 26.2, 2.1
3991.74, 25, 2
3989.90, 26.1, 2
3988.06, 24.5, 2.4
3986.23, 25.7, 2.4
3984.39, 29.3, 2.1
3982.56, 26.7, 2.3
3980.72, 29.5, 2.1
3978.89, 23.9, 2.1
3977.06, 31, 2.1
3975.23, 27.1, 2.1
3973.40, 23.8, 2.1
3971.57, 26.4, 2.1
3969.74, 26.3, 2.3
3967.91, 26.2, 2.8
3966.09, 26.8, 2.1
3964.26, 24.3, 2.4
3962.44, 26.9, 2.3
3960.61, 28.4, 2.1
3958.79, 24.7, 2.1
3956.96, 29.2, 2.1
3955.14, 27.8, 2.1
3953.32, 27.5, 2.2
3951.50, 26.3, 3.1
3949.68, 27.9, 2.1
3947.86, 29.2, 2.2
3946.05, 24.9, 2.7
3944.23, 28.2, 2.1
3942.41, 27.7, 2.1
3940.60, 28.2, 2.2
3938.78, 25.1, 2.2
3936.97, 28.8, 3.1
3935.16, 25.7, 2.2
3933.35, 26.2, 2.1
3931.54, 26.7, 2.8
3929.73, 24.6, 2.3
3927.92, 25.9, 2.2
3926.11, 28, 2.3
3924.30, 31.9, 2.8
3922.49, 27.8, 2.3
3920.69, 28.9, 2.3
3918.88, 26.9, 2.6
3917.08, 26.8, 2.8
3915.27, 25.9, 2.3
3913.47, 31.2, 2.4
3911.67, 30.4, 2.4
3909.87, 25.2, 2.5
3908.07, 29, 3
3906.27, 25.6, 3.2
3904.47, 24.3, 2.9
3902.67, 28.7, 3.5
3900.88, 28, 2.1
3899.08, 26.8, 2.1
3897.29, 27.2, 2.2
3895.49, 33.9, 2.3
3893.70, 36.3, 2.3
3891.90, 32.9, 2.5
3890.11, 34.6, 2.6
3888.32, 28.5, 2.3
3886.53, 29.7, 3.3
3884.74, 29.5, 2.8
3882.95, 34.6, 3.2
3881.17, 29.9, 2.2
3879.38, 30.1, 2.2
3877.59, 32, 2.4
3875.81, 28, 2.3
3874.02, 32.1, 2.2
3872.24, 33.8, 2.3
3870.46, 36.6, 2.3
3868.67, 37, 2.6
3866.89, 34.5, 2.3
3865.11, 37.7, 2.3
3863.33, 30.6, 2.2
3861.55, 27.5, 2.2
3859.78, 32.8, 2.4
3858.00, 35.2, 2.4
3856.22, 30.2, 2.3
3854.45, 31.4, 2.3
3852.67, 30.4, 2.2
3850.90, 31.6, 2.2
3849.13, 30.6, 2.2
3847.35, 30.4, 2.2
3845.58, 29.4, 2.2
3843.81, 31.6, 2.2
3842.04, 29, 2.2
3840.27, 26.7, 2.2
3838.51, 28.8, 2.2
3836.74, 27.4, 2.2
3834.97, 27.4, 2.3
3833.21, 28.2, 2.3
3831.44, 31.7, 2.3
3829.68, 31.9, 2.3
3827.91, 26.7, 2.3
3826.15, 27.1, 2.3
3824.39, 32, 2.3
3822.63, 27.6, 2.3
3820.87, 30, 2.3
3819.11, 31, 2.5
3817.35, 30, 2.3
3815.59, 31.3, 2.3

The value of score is 56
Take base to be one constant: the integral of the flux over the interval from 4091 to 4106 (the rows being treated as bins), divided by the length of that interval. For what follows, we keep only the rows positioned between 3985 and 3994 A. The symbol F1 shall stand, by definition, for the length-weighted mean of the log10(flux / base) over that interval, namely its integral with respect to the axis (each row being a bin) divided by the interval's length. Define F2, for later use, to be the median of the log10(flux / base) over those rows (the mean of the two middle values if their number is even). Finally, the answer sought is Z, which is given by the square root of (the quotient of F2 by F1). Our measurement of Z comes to 0.95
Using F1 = -0.02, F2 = -0.02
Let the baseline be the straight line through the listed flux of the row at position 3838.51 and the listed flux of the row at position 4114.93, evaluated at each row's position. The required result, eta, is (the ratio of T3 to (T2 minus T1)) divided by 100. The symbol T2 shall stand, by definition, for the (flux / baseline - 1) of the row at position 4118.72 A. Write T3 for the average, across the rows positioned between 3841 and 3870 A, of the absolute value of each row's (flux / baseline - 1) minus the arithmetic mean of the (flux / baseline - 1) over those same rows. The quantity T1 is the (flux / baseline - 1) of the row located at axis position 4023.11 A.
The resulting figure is 0.010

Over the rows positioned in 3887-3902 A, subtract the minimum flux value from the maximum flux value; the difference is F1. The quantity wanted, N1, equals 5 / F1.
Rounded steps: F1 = 9.5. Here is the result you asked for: 0.5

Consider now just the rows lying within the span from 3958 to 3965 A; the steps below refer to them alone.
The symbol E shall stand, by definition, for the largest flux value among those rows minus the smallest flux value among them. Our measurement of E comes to 4.1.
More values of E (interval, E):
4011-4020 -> 3.6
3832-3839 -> 1.4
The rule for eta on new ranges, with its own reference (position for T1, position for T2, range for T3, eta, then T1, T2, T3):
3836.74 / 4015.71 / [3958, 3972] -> 0.008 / -0.049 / -0.01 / 0.033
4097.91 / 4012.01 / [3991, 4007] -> -0.006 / 0.058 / -0.02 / 0.045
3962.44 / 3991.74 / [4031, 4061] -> -0.014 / -0.009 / -0.07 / 0.078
